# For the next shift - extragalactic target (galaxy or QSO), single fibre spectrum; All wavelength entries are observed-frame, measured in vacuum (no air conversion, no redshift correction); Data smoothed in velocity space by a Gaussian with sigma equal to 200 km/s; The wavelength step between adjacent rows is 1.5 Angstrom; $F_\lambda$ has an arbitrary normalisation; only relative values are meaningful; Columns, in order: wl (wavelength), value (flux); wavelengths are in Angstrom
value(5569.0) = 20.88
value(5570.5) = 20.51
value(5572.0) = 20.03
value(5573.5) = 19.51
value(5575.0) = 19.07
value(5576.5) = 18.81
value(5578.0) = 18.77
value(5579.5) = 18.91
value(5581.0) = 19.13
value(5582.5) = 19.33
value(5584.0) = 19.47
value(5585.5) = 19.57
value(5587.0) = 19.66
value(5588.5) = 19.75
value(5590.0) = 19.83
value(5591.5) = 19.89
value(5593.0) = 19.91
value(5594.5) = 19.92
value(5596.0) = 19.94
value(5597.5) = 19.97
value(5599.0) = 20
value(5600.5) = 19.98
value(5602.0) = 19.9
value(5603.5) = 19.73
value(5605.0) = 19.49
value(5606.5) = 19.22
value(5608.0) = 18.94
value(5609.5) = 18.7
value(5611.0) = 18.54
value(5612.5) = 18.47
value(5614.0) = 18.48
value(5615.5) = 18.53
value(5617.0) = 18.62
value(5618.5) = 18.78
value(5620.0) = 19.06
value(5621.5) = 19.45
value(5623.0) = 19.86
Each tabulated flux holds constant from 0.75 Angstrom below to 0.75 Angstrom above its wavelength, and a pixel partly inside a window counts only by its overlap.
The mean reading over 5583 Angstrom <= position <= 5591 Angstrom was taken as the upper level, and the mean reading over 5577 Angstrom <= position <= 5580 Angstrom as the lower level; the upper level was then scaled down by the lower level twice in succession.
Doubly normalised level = 0.0554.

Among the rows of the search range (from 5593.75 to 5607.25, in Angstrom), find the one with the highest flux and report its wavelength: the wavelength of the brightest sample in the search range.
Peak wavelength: 5599.0 Angstrom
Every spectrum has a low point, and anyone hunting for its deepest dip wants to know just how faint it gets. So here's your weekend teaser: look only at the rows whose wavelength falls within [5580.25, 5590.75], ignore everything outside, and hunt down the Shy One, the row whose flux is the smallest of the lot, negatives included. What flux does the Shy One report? 19.13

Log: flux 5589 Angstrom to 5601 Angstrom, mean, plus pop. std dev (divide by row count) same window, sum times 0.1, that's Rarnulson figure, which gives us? 2.00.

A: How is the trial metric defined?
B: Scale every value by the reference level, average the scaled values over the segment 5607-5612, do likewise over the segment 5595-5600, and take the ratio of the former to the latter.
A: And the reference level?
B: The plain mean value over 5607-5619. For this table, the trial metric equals 0.94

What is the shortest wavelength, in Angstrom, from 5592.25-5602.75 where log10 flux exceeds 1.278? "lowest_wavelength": 5593.0 Angstrom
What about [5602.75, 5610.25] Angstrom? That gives 5603.5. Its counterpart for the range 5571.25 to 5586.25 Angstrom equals 5572.0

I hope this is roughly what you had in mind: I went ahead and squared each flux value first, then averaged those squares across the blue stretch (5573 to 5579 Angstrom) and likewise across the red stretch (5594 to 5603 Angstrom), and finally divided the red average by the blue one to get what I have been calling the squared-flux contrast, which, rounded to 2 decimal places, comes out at 1.10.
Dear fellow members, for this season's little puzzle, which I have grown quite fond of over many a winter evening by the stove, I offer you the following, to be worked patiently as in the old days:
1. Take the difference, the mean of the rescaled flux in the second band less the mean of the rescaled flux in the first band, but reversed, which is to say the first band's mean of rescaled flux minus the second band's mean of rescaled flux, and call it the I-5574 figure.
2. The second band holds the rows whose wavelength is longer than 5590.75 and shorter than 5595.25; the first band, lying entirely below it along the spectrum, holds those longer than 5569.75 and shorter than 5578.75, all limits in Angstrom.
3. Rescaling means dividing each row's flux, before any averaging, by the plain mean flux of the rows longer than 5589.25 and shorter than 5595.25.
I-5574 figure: -0.0230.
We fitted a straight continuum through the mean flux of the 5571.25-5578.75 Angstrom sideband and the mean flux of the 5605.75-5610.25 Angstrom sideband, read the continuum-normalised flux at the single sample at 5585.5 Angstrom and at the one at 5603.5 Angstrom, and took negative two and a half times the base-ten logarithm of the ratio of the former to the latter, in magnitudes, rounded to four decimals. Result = 0.0177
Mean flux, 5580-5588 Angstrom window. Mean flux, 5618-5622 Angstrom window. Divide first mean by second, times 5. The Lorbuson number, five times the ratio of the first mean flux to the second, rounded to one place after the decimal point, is 5.1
